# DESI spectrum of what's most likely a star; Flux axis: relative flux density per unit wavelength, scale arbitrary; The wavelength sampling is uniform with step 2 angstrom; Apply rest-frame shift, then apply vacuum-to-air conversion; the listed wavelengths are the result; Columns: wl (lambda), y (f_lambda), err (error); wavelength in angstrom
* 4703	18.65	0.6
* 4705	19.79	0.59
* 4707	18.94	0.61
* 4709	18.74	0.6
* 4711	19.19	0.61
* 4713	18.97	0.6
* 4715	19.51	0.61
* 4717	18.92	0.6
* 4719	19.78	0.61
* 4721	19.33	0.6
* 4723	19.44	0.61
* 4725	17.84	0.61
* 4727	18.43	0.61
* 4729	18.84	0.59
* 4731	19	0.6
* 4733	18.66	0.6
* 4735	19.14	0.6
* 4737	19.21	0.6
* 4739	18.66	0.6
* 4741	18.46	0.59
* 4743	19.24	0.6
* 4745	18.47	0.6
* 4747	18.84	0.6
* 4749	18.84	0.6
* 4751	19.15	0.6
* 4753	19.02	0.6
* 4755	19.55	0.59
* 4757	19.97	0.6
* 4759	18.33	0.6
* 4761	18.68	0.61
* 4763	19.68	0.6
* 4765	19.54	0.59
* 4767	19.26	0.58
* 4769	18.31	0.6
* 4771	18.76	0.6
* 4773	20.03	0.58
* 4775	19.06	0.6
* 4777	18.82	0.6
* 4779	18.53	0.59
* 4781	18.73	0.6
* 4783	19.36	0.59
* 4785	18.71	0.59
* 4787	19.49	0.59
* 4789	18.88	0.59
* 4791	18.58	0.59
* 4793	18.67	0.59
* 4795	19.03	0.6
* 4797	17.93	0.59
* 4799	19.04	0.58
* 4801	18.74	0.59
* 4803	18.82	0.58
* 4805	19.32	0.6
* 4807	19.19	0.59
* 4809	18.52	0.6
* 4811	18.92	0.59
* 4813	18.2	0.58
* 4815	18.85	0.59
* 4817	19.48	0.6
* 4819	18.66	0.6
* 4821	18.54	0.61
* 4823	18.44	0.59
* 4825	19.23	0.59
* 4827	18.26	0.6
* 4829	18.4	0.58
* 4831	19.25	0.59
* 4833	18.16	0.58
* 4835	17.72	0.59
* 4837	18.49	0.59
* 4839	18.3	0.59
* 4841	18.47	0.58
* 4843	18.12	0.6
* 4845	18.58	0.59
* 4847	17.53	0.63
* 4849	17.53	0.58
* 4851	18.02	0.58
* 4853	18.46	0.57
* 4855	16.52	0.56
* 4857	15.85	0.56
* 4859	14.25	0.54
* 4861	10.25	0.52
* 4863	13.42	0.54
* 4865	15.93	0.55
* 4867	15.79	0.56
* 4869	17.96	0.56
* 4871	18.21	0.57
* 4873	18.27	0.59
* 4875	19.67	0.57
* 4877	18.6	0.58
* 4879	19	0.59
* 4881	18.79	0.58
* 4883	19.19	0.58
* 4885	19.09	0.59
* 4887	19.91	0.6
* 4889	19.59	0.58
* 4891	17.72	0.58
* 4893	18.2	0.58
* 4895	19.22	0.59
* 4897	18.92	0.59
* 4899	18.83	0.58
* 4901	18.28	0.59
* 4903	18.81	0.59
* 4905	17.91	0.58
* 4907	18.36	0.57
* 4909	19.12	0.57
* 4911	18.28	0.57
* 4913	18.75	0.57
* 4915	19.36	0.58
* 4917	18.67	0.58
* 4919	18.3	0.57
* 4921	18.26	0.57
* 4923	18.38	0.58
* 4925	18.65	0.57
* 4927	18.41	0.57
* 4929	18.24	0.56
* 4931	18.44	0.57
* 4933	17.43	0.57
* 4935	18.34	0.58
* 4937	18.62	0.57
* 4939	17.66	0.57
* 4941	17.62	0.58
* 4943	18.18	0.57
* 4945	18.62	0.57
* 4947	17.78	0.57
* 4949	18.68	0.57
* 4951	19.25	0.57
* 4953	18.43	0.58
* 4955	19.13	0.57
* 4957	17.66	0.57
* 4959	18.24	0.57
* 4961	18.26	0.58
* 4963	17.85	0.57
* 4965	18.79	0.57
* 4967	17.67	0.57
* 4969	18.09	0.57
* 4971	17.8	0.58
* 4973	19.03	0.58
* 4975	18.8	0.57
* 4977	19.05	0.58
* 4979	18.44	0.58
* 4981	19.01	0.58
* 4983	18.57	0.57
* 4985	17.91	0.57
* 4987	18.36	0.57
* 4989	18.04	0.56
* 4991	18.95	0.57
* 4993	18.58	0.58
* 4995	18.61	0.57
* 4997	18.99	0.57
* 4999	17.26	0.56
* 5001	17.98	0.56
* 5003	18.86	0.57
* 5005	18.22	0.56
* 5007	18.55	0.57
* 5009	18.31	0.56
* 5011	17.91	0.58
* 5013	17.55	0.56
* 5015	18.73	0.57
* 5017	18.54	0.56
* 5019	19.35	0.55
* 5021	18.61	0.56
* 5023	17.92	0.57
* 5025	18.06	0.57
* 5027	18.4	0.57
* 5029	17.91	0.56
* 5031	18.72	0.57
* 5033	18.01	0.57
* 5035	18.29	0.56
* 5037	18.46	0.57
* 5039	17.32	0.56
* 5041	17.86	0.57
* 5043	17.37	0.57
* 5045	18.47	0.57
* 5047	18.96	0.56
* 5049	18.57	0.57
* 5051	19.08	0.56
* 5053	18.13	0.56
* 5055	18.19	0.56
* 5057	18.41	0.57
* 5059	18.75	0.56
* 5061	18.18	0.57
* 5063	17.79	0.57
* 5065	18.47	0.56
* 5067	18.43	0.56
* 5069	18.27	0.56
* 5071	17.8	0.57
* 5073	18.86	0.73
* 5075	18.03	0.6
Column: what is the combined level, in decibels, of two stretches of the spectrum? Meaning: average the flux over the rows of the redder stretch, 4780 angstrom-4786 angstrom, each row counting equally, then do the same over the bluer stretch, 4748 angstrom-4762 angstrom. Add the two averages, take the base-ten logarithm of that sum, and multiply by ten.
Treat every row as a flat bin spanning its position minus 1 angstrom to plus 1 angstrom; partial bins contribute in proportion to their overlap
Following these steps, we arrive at 15.8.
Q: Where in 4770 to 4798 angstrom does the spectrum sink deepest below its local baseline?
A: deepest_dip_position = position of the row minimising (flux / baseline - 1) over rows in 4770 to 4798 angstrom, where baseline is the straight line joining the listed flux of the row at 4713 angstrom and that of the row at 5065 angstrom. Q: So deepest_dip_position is 4797 angstrom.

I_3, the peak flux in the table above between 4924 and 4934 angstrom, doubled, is 37.3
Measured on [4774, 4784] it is 38.7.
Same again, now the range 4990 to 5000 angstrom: 38.0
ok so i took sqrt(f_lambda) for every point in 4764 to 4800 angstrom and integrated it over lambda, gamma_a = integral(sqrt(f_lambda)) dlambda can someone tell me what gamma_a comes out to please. 156.6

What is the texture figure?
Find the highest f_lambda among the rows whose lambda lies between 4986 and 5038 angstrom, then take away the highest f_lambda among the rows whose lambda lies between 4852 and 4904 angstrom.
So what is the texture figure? -0.56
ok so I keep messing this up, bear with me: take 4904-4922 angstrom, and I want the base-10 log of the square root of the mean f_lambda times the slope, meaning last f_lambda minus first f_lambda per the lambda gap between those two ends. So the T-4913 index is -0.20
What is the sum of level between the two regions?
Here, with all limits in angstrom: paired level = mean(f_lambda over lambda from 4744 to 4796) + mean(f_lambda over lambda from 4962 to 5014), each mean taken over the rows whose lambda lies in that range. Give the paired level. 37.4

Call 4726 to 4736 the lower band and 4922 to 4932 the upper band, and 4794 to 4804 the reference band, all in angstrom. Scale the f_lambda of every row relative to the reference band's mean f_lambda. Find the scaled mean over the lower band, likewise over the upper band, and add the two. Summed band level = 1.990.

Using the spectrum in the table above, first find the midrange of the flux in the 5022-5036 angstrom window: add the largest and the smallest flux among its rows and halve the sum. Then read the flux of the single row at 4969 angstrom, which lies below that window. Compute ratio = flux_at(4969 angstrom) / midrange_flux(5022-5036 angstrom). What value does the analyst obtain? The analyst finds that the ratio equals 0.99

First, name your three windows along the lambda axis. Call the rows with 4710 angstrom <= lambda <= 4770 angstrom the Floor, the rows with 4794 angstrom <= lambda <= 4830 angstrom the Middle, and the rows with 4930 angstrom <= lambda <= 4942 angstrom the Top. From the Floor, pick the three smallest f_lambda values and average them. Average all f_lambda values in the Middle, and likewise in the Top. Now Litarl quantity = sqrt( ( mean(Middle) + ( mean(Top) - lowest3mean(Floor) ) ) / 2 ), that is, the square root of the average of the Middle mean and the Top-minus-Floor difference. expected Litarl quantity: 3.05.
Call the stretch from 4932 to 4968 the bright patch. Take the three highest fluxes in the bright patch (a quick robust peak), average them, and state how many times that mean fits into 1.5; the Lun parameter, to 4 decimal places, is 0.0787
